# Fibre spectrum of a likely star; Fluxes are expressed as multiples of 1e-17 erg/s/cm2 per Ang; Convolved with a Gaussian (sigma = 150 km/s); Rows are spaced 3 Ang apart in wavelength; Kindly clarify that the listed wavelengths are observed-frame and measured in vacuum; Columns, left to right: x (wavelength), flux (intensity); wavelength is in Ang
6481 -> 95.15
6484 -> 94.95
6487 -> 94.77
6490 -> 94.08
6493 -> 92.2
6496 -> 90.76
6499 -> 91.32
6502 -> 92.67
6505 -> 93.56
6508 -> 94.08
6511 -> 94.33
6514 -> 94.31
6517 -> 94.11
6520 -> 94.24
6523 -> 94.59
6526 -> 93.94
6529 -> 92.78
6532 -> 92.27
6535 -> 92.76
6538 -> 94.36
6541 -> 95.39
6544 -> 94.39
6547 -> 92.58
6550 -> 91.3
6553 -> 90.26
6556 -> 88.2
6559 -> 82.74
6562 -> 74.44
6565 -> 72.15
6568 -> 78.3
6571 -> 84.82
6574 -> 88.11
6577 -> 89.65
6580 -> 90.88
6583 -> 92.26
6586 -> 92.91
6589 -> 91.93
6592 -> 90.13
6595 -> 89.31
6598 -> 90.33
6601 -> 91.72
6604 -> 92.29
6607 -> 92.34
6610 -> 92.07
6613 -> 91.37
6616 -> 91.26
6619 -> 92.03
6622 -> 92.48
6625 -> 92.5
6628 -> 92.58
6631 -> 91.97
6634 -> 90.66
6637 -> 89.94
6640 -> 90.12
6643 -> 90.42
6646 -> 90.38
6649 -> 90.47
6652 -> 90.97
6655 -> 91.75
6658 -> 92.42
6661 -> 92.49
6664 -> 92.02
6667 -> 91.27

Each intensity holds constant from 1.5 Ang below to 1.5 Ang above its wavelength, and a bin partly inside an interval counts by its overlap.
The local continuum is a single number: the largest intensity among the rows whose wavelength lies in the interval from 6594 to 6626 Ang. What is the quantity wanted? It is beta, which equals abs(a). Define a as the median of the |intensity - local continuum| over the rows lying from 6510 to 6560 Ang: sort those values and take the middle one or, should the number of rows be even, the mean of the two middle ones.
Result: 1.8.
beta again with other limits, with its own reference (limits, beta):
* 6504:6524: 1.7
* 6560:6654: 1.6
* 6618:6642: 0.5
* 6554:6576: 9.8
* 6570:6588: 2.2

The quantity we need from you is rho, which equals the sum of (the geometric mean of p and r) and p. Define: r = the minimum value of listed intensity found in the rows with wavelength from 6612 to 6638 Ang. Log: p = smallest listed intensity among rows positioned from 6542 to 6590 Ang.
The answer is 152.7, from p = 72.15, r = 89.94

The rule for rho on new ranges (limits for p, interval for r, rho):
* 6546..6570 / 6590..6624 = 152.4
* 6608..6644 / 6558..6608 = 170.5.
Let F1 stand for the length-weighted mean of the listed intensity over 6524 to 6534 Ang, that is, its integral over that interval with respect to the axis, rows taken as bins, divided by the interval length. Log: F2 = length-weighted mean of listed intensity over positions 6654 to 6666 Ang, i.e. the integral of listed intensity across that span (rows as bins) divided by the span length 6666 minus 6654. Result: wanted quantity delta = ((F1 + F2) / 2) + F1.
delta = 186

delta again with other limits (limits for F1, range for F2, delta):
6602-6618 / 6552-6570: 178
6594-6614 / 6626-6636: 183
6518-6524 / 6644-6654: 187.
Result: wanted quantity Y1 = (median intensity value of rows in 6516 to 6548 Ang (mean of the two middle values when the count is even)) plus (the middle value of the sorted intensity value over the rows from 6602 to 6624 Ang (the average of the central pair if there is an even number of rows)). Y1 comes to 186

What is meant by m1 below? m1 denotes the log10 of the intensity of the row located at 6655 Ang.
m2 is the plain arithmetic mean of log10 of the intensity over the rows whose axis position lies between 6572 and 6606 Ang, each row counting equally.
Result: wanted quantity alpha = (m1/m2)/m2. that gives 0.512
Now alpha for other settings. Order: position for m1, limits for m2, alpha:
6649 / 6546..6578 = 0.527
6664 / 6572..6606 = 0.512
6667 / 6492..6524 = 0.505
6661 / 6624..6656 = 0.512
